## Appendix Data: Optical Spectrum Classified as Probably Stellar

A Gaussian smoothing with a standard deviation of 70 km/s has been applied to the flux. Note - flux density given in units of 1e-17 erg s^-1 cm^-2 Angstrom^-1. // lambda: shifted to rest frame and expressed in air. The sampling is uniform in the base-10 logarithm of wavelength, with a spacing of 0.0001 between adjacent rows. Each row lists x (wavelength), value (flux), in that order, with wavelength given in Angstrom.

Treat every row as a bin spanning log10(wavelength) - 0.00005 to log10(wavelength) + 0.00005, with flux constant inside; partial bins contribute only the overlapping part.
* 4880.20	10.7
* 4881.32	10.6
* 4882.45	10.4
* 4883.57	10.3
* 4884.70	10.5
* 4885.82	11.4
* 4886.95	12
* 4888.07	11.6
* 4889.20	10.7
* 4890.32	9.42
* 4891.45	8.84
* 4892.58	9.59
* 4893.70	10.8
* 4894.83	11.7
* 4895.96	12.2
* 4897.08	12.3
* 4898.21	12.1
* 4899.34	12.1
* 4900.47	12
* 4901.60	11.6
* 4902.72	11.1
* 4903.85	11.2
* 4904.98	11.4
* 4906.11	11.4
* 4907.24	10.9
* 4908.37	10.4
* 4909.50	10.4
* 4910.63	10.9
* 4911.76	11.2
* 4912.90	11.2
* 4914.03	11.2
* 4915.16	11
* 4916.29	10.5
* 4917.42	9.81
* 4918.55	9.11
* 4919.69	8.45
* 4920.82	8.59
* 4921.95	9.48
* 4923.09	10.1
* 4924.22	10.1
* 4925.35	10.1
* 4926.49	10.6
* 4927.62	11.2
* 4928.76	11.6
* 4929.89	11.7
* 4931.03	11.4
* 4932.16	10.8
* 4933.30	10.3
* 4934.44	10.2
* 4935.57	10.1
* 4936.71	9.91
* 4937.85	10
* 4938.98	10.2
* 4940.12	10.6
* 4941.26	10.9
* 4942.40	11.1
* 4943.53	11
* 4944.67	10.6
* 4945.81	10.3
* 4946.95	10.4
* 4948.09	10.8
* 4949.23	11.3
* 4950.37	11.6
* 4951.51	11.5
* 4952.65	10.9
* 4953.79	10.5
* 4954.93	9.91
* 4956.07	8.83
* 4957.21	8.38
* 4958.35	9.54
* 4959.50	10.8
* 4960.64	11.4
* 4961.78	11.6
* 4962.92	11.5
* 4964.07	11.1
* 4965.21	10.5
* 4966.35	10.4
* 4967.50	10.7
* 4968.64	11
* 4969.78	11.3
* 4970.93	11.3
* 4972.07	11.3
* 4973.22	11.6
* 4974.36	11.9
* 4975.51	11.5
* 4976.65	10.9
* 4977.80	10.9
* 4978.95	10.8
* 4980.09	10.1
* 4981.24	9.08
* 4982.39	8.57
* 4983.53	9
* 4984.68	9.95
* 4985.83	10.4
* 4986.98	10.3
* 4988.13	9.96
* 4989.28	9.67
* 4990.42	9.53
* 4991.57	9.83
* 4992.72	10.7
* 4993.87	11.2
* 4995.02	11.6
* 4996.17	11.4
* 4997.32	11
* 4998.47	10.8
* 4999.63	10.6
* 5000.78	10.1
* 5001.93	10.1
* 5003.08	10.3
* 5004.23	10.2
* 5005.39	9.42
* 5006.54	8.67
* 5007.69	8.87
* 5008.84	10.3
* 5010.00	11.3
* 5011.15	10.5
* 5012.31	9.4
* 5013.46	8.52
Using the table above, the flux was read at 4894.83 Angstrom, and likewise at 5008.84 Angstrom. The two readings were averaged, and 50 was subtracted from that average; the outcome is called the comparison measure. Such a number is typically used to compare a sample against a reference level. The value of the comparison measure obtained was -39.0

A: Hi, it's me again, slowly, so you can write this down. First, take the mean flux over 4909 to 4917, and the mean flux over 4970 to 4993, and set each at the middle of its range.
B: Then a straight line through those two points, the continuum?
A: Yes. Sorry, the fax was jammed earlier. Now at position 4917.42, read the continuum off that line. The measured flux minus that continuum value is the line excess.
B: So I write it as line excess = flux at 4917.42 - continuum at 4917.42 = -1.1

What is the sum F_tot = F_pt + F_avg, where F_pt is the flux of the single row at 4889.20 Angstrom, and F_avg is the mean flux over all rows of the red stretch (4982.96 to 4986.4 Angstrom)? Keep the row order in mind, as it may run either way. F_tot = 20.5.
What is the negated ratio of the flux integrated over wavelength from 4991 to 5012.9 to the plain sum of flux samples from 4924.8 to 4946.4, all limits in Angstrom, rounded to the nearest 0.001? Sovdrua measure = -1.116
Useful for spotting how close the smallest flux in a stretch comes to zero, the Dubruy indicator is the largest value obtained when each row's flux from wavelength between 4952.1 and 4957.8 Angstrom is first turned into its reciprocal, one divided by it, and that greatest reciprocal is 0.119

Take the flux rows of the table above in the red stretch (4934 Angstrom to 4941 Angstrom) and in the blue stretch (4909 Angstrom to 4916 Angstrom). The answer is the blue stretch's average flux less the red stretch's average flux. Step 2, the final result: 0.8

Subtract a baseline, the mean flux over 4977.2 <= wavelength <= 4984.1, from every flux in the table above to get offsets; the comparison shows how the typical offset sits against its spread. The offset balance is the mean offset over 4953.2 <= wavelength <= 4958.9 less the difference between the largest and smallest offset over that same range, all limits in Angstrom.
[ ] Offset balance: -2.4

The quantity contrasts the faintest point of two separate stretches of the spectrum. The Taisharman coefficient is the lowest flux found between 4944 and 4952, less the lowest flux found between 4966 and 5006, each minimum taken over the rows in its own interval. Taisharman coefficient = 1.7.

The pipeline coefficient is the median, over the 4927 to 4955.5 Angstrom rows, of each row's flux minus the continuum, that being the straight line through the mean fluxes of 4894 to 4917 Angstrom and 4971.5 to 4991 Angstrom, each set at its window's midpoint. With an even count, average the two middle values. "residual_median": -0.2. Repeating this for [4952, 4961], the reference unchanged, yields -0.5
